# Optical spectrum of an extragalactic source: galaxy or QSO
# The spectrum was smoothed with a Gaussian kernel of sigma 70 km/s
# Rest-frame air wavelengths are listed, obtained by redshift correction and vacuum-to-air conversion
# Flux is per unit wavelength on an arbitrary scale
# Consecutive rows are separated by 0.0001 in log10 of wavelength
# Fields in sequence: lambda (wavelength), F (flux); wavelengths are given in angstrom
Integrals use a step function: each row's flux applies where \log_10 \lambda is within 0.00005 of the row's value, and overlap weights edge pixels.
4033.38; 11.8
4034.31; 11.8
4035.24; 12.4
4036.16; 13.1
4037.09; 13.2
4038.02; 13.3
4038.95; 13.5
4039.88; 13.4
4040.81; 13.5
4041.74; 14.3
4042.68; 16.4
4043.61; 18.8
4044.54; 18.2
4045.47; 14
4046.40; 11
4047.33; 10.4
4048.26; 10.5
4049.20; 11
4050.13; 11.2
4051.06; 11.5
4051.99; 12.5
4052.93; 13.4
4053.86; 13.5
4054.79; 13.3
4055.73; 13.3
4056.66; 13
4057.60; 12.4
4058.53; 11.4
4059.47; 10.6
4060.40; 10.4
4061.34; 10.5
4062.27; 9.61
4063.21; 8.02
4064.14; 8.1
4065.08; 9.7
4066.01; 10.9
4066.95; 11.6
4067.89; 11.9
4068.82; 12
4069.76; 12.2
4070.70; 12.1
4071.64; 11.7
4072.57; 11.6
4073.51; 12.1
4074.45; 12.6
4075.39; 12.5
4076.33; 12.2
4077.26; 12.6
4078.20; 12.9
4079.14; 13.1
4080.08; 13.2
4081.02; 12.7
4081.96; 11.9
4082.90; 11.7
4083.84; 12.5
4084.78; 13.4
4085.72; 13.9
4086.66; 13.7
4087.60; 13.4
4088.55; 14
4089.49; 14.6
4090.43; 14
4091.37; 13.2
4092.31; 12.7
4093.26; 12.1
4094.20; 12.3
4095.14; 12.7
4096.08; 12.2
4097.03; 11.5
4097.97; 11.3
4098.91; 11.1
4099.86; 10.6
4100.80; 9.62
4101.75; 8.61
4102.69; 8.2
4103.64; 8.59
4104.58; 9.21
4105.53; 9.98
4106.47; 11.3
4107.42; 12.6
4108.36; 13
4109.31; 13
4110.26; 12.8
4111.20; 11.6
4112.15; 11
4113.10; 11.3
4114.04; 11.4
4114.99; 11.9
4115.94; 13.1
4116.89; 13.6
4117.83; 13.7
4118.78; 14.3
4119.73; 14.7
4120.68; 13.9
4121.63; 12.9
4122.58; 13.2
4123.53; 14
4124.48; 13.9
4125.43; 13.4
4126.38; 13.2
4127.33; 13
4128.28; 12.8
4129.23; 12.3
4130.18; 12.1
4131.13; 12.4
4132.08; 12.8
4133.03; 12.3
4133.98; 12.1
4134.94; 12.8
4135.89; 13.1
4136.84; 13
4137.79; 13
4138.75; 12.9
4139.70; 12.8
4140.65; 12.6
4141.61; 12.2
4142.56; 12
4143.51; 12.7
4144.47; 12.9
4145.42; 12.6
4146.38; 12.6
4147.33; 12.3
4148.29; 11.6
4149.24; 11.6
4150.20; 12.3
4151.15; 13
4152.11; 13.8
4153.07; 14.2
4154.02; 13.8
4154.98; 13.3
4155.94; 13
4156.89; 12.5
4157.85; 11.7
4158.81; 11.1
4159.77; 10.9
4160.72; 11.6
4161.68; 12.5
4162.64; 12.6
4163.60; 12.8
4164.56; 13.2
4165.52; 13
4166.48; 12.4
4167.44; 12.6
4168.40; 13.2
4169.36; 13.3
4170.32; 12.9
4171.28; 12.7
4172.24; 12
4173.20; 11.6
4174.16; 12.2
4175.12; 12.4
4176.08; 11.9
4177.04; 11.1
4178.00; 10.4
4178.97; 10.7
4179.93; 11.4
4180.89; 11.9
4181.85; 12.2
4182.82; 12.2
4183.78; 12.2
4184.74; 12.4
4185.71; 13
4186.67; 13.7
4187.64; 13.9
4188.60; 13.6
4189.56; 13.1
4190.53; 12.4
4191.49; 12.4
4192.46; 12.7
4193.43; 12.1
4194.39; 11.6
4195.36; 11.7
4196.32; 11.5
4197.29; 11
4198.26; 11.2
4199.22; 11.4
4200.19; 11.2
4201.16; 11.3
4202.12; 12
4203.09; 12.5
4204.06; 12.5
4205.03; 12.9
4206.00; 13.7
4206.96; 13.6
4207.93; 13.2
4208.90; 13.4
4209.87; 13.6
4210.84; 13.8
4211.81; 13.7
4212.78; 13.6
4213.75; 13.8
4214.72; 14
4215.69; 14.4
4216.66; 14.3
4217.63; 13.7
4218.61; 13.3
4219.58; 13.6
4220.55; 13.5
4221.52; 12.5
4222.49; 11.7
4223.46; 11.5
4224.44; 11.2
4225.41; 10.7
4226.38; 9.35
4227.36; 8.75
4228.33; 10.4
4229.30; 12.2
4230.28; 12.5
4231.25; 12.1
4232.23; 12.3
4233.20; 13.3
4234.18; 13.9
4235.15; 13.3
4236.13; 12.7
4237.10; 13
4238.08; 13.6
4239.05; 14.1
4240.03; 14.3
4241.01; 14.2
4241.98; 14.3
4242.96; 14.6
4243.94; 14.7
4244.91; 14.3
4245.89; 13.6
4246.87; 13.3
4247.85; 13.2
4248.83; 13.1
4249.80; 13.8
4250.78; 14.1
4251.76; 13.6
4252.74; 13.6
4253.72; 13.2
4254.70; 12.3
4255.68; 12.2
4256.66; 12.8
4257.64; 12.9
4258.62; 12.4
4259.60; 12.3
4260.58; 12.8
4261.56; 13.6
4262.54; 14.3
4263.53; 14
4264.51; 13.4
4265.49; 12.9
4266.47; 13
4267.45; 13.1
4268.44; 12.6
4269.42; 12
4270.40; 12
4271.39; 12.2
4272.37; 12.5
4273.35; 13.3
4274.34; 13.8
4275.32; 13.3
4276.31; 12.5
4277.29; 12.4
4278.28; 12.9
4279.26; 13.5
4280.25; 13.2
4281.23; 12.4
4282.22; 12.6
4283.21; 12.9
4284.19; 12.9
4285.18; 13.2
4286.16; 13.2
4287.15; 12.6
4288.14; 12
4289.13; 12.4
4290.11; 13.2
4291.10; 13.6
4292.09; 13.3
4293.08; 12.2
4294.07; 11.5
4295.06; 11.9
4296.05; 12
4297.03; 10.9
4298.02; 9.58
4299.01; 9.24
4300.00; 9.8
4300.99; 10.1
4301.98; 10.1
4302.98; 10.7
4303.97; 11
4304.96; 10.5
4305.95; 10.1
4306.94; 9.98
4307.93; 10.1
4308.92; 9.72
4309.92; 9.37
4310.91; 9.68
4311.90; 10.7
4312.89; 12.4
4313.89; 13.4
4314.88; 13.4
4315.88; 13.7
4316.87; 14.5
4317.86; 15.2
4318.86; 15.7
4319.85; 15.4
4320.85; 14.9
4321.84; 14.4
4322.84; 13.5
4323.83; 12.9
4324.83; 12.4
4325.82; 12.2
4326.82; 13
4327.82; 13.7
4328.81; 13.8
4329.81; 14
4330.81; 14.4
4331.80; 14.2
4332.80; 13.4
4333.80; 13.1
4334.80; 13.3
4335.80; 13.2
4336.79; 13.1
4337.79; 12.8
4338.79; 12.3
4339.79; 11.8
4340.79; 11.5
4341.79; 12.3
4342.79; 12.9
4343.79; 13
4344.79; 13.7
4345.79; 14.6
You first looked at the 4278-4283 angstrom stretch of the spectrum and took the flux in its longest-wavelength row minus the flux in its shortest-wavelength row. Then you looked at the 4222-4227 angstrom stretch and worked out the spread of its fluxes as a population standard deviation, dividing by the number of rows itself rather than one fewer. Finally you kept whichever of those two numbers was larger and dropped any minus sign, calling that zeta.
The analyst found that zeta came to 0.84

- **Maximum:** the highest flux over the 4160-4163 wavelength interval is 12.6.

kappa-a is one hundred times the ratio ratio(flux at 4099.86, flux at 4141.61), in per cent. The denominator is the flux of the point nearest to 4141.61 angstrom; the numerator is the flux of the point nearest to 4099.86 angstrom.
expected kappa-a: 87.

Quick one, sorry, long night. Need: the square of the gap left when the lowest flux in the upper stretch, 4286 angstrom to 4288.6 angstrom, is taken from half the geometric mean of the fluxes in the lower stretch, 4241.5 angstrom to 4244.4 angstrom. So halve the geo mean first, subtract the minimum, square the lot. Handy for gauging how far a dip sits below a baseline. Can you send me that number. 22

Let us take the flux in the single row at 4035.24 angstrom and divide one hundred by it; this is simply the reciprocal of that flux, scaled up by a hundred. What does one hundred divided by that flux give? 8.1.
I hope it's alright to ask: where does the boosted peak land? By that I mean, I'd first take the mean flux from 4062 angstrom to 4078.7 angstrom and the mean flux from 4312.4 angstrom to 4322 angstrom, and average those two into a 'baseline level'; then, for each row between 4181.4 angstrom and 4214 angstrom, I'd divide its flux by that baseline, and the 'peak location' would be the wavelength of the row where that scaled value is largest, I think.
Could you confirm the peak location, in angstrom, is 4187.64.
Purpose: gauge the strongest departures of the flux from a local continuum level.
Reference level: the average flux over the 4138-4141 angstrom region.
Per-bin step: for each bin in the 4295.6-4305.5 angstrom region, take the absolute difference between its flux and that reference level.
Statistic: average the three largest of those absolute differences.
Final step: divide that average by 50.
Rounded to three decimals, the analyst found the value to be 0.065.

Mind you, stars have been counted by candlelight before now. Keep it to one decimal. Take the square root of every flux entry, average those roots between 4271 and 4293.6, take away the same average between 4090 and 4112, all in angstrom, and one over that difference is 4.5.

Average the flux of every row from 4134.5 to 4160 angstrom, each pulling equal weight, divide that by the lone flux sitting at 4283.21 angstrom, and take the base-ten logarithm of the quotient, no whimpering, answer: -0.01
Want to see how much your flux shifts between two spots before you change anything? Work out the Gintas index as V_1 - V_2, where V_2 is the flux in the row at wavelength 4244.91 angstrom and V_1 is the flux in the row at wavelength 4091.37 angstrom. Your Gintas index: -1.1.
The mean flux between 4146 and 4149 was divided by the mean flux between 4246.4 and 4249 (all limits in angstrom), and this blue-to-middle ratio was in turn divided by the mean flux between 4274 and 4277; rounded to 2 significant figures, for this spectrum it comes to 0.070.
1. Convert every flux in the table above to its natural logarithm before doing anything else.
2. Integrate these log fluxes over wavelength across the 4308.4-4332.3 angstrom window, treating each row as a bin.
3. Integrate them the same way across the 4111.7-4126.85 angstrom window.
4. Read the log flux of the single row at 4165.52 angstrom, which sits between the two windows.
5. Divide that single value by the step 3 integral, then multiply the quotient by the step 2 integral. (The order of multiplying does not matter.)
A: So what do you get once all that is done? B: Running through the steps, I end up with 4.0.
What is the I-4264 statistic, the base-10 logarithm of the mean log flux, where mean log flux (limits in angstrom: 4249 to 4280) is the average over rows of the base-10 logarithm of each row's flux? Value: 0.0468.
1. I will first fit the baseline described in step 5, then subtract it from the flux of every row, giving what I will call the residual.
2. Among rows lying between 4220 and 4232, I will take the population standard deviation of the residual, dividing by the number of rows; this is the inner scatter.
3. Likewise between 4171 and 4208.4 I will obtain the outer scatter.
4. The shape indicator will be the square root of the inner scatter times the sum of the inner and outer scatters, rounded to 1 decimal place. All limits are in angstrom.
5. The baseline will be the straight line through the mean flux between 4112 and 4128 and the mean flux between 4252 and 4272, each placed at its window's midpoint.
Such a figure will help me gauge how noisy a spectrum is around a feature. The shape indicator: 1.7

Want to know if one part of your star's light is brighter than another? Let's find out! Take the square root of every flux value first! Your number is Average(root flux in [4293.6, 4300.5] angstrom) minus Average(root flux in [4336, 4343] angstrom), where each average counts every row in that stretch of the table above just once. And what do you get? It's -0.25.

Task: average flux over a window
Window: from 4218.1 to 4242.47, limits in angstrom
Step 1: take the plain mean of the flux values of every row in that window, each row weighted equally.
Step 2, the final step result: 12.5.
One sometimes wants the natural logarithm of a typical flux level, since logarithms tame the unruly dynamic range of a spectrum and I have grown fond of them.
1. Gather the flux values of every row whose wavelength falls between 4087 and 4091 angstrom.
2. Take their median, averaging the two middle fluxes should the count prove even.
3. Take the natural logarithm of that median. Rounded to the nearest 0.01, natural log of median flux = 2.64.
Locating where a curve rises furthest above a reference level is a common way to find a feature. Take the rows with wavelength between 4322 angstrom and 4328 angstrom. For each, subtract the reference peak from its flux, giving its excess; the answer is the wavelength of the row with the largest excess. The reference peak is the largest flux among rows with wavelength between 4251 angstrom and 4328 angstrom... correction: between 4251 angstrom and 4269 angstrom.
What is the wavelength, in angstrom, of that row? 4327.82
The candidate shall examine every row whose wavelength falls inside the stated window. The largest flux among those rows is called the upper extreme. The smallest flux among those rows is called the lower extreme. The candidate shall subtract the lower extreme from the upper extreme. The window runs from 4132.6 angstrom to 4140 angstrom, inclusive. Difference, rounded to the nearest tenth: 1.0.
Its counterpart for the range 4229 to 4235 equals 1.8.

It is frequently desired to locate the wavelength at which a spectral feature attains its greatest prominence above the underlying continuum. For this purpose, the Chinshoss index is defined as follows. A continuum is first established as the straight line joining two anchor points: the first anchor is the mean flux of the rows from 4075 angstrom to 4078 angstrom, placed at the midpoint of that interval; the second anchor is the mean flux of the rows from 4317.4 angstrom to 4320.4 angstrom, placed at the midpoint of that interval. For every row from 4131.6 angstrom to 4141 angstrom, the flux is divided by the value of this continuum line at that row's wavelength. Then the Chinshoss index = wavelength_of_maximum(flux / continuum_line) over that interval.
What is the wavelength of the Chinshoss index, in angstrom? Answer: 4135.89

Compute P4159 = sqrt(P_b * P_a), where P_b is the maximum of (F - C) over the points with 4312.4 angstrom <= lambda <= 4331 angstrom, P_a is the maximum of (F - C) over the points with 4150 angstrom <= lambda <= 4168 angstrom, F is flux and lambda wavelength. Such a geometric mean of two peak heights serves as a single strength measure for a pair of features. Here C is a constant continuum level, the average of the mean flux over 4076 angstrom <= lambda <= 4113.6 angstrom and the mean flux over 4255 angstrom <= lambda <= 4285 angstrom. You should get 2.39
